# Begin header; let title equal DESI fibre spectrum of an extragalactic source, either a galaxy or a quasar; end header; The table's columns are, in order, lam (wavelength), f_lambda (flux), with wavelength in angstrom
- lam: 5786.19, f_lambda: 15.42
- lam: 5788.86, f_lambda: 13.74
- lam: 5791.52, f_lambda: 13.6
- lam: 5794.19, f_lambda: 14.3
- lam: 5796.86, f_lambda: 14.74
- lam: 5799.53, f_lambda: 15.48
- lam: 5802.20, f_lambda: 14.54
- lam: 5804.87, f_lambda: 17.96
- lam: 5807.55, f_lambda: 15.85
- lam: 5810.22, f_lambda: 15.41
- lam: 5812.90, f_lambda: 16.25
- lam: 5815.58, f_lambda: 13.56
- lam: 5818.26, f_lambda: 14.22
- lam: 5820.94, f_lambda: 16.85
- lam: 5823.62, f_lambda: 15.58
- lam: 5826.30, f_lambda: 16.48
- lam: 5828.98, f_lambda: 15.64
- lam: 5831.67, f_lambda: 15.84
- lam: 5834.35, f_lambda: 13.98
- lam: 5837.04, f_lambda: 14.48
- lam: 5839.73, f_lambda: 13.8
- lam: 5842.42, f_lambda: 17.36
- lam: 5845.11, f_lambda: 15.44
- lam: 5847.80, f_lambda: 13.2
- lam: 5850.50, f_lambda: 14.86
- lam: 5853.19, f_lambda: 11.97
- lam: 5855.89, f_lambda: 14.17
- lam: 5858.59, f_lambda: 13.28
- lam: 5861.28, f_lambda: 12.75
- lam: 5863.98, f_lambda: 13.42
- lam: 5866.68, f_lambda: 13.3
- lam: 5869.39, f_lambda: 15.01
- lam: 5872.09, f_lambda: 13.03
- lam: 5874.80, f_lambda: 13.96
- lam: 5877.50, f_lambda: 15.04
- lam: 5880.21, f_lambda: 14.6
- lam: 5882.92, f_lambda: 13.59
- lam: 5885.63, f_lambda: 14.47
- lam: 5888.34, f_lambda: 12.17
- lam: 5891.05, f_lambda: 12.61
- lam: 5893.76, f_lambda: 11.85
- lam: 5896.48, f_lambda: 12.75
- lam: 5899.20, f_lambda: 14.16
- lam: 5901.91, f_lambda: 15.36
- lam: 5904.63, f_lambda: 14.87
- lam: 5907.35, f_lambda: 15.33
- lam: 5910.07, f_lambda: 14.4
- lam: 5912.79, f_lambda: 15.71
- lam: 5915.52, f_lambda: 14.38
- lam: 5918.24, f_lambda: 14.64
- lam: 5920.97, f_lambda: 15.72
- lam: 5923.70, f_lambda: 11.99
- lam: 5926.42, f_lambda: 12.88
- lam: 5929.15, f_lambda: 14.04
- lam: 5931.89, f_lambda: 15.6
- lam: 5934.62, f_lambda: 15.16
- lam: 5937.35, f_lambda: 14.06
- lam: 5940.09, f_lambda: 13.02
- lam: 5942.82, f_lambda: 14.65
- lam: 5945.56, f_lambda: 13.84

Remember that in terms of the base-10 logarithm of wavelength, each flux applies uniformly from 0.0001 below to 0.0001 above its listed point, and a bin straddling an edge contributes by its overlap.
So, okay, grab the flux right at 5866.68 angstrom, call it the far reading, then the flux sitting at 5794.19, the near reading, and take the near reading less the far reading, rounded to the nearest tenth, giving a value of 1.0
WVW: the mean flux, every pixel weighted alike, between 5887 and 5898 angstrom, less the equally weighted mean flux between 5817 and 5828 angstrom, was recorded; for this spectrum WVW -3.4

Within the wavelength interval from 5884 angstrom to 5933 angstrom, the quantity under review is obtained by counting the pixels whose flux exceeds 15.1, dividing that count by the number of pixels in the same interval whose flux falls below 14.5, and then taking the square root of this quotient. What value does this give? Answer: 0.67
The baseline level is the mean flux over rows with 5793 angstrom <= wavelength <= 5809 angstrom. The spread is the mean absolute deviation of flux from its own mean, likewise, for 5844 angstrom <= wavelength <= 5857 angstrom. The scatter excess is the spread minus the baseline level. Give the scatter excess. -14.4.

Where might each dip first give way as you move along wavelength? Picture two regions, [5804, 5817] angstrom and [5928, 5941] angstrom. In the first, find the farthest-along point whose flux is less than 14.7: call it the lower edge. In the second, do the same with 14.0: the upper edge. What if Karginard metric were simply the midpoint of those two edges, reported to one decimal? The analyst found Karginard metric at 5877.8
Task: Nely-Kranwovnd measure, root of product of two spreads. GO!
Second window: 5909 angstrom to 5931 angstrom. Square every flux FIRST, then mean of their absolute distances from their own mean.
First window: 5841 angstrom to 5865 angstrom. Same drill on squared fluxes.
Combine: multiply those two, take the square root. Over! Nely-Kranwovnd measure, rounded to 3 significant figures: 30.6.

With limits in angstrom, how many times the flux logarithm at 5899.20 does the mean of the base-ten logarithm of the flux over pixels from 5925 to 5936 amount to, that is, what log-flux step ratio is 1.01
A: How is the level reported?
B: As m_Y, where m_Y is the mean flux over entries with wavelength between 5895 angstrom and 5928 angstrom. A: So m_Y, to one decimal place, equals 14.3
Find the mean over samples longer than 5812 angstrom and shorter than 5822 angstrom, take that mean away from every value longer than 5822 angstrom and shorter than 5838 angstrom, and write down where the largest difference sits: 5826.30 angstrom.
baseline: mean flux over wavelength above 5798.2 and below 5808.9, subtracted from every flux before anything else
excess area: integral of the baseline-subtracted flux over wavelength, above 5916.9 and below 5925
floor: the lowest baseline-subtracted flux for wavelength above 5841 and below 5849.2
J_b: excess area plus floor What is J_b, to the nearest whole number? -18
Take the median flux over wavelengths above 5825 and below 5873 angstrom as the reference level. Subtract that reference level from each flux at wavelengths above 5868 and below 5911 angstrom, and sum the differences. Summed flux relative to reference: -2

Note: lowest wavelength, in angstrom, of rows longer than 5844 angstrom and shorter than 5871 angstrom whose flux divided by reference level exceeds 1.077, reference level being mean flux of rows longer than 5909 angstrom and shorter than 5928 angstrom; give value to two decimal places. 5845.11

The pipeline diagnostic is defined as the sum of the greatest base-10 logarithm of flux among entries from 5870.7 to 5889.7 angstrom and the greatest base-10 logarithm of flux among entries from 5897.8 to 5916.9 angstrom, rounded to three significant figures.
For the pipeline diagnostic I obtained 2.37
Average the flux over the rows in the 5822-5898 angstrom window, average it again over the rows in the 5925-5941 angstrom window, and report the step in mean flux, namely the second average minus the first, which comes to 0.0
